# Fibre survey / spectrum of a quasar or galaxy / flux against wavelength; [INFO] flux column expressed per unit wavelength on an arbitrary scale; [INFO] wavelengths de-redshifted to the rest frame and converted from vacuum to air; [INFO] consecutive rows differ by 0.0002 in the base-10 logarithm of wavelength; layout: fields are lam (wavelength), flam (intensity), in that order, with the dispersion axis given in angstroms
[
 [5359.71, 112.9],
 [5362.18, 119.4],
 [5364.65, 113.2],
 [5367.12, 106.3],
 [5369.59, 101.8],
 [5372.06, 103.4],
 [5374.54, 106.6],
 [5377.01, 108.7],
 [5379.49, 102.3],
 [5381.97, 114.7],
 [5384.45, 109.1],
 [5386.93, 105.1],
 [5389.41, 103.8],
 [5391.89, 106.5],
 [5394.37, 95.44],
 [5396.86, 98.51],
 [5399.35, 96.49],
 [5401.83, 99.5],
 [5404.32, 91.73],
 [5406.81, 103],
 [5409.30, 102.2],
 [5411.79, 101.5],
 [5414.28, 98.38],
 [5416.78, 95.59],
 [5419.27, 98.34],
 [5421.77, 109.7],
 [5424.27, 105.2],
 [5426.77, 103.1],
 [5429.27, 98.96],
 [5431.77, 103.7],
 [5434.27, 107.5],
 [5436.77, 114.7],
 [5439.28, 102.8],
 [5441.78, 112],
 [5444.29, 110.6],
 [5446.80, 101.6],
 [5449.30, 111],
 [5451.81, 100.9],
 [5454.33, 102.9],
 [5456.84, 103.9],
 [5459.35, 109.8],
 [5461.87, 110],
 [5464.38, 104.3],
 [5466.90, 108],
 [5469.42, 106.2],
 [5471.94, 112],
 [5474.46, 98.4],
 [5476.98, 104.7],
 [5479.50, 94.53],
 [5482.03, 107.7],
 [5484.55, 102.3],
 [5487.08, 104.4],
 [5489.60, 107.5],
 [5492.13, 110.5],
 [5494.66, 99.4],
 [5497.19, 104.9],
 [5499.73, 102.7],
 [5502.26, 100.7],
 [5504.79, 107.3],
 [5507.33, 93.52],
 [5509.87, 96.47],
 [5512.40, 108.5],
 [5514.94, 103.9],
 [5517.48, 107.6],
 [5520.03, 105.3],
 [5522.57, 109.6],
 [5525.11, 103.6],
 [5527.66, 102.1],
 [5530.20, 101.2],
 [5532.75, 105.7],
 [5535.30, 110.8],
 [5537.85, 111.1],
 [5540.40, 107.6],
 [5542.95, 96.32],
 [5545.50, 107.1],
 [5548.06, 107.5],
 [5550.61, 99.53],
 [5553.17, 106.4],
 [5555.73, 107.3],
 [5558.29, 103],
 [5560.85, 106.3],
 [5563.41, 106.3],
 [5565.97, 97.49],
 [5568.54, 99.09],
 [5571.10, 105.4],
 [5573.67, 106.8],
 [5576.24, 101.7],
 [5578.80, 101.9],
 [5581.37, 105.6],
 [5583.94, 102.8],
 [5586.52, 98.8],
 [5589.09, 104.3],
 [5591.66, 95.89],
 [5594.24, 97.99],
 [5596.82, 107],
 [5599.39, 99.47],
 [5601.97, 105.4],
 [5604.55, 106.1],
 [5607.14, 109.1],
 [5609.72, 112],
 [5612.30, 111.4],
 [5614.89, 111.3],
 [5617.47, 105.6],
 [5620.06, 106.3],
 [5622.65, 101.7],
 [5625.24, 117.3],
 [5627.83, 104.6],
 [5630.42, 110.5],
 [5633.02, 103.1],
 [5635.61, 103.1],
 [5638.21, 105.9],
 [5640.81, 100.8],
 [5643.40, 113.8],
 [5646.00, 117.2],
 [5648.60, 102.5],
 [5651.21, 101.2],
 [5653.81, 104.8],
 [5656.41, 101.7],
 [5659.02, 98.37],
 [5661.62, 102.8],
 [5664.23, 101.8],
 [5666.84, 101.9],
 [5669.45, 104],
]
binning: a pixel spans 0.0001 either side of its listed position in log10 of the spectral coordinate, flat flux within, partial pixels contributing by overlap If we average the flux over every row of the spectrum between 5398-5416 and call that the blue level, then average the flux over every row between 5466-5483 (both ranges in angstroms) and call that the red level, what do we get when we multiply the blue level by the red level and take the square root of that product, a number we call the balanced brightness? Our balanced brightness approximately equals 102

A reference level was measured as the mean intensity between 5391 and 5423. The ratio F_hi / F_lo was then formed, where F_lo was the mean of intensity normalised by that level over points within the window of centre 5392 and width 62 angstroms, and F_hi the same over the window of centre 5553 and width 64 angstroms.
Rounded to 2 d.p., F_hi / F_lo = 1.01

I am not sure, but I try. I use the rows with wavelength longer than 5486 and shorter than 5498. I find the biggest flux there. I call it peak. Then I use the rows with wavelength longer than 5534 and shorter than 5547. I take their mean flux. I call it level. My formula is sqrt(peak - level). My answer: 1.98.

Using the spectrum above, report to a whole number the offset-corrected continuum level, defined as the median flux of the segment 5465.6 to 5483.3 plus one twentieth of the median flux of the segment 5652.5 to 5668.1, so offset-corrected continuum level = 111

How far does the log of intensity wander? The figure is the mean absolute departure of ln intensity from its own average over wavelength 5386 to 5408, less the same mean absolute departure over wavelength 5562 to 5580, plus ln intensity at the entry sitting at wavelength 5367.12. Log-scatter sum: 4.68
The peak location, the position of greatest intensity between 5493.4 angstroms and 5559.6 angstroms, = 5537.85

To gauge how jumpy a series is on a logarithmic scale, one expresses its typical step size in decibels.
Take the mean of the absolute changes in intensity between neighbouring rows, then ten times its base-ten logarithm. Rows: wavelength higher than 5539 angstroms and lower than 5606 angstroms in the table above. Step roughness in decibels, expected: 6.8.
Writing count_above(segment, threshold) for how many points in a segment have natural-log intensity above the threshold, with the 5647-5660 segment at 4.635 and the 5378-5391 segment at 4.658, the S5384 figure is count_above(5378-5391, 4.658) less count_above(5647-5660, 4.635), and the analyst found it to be 1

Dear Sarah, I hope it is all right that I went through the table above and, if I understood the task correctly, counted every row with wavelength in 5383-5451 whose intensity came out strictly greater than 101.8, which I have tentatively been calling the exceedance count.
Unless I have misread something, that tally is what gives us 16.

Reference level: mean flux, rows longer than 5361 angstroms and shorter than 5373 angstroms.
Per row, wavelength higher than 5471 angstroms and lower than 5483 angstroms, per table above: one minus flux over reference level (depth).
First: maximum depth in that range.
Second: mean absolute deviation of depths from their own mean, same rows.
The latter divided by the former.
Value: 0.39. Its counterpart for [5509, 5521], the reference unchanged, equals 0.27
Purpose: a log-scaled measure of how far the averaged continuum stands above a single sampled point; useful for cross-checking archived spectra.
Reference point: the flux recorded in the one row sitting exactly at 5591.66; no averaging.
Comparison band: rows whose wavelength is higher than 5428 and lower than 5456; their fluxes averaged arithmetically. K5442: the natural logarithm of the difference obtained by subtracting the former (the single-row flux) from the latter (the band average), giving 2.3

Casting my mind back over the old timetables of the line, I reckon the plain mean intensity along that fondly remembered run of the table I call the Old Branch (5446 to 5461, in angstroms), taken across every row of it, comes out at 105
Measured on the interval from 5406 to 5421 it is 100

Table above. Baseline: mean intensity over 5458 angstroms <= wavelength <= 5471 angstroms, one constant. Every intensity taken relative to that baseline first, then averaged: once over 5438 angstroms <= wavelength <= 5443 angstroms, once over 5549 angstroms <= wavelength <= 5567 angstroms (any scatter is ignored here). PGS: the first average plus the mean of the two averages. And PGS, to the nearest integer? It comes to -2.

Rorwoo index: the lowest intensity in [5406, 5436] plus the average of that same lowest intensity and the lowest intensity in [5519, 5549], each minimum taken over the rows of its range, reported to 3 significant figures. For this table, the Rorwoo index 192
